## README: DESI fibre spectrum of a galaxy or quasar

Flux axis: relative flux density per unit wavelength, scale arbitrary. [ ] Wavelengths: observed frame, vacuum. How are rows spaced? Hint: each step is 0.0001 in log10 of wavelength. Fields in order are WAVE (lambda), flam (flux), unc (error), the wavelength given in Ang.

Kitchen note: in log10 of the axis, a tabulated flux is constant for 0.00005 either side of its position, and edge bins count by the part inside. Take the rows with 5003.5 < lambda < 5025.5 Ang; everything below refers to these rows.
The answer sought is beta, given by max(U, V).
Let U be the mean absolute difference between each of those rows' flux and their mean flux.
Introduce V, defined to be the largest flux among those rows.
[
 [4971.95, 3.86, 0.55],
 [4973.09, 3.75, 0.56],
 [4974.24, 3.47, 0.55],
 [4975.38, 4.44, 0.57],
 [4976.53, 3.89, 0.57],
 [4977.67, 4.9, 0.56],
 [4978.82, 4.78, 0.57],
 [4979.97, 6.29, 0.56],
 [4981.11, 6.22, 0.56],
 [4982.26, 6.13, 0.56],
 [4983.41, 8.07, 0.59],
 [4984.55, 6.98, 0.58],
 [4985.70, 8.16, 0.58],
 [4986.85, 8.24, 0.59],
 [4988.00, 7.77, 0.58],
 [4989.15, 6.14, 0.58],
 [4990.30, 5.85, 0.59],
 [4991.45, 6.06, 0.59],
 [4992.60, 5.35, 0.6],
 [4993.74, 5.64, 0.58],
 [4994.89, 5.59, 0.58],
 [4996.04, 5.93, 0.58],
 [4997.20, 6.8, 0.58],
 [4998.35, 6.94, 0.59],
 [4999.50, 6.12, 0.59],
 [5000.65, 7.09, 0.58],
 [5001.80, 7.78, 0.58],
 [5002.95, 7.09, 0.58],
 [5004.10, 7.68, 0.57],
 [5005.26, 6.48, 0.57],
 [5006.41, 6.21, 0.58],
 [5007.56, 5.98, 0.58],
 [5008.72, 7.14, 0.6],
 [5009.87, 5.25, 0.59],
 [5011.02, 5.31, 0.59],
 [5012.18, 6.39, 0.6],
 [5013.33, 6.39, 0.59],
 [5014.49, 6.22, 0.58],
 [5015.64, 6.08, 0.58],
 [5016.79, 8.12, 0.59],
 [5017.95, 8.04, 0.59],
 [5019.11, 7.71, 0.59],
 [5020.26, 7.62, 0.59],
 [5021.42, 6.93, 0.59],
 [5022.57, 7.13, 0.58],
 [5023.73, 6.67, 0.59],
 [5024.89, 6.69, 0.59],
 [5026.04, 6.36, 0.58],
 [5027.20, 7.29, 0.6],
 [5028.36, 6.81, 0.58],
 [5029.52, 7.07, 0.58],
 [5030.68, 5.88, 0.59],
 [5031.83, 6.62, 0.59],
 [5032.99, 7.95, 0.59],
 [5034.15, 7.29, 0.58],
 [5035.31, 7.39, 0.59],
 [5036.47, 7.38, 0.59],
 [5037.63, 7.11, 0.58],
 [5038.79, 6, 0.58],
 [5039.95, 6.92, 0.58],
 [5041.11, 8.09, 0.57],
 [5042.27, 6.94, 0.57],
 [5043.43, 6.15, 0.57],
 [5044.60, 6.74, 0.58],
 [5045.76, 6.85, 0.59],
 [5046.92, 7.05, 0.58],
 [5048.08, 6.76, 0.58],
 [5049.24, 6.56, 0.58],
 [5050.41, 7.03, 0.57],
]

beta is 8.12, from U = 0.7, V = 8.12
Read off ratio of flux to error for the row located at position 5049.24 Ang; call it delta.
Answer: 11.3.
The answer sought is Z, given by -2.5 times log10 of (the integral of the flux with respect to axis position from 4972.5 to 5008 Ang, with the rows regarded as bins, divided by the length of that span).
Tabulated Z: -1.98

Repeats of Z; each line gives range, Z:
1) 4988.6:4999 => -1.95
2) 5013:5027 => -2.12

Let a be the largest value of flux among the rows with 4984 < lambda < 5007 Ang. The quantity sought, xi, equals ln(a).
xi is 2.11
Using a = 8.24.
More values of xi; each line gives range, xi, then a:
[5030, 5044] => 2.09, 8.09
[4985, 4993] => 2.11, 8.24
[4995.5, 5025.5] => 2.09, 8.12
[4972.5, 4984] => 2.09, 8.07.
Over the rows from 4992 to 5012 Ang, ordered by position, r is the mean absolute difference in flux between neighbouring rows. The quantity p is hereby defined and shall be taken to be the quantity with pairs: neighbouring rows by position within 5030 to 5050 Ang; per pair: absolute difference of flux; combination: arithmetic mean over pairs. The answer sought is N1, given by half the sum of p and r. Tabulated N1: 0.622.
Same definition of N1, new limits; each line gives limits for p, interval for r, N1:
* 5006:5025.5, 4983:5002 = 0.577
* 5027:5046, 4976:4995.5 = 0.676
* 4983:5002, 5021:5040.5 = 0.589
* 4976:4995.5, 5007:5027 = 0.609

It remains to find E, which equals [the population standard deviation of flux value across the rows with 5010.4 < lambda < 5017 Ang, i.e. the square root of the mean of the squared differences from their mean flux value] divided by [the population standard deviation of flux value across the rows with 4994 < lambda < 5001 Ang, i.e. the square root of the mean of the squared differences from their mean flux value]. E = 1.5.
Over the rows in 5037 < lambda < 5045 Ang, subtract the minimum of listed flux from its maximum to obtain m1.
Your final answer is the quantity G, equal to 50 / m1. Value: 24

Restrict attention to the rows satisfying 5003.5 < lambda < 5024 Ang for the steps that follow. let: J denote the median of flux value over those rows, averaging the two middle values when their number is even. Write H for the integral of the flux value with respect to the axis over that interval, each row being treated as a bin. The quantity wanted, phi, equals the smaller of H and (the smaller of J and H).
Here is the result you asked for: 6.6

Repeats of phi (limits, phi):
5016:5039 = 7.1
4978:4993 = 6.2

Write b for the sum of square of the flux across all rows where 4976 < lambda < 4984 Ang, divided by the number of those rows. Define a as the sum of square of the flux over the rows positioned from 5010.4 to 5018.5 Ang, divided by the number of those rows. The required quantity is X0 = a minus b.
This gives 10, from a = 45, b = 35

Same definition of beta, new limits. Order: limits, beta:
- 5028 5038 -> 7.95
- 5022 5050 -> 8.09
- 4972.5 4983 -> 6.29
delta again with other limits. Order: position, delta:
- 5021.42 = 11.7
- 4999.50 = 10.4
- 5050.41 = 12.3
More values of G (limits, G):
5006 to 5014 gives 26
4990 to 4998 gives 34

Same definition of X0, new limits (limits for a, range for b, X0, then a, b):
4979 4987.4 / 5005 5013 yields 14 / 52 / 38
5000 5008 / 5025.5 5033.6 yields 1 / 48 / 47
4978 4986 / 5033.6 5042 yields -6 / 46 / 52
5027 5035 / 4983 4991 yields -5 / 49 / 54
